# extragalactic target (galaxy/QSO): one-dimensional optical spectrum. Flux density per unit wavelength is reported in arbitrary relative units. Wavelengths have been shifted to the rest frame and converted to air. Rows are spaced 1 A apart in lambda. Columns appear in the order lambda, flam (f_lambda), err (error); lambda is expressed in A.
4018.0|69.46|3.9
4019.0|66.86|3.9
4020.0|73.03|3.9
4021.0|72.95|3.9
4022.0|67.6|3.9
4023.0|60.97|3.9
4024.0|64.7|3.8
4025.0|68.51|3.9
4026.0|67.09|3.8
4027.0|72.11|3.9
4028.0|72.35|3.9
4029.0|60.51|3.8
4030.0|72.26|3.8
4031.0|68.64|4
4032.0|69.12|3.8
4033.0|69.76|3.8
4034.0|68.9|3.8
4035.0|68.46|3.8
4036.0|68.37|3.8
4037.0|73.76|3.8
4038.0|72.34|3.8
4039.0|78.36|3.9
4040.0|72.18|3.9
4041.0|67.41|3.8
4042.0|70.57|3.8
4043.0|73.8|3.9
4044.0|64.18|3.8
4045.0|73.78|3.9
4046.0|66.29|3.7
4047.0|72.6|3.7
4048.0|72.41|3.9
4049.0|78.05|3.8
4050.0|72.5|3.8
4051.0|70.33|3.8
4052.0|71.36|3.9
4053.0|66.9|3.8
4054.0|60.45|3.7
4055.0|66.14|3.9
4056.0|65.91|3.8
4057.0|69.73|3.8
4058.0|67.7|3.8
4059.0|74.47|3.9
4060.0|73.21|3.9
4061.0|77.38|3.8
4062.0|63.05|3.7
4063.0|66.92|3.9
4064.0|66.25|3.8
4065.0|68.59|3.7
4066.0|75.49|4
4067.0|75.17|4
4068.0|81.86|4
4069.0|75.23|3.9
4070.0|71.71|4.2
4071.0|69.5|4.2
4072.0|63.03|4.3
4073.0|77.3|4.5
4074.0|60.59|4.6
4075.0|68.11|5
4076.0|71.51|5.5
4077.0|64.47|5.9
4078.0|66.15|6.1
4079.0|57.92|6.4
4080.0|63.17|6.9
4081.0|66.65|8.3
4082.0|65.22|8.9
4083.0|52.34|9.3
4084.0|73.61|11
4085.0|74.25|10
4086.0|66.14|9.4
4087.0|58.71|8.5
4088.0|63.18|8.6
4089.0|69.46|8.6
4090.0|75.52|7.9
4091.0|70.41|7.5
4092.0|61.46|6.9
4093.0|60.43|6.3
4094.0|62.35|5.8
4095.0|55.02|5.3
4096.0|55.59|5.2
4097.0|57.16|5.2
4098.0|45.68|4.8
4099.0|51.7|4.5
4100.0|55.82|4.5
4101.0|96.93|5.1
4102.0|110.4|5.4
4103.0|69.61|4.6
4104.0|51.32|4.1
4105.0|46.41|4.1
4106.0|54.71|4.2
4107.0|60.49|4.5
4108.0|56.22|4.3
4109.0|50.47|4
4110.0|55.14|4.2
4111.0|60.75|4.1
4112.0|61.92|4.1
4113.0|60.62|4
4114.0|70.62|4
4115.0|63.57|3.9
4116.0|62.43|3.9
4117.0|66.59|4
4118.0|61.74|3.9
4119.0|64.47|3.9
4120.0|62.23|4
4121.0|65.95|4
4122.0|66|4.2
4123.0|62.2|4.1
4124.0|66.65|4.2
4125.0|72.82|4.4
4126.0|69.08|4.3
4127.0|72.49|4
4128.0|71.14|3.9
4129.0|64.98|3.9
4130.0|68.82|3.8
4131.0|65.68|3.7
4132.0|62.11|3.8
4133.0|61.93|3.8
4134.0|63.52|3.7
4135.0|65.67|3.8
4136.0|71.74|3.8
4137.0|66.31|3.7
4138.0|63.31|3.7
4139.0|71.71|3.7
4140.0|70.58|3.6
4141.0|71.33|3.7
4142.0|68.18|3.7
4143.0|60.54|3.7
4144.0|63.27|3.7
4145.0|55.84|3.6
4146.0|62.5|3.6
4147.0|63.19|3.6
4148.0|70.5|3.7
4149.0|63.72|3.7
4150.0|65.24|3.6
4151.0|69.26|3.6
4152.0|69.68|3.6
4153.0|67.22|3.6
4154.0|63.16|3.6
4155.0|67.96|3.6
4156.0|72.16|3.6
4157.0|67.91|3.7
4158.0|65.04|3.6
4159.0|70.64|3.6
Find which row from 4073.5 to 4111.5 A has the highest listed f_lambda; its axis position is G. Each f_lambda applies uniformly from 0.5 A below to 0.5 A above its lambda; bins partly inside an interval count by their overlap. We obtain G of 4102.0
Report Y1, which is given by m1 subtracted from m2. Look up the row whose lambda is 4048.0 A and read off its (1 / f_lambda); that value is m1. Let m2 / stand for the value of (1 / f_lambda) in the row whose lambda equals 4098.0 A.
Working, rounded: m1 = 0.0138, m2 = 0.022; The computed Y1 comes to 0.0081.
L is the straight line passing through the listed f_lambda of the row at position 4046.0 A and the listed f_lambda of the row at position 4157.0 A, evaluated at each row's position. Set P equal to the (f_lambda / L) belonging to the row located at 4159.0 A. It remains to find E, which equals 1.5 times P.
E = 1.56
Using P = 1.04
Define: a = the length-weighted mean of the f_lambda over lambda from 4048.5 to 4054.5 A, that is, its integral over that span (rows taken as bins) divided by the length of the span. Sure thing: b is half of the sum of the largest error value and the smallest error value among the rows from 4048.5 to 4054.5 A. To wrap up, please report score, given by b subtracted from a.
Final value 66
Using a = 70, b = 3.80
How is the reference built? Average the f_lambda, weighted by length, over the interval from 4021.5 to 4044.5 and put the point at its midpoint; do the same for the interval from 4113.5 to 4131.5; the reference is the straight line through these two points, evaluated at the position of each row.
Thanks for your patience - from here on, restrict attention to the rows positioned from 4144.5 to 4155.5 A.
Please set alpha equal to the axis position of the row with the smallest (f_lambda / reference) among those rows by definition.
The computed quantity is 4145.0 A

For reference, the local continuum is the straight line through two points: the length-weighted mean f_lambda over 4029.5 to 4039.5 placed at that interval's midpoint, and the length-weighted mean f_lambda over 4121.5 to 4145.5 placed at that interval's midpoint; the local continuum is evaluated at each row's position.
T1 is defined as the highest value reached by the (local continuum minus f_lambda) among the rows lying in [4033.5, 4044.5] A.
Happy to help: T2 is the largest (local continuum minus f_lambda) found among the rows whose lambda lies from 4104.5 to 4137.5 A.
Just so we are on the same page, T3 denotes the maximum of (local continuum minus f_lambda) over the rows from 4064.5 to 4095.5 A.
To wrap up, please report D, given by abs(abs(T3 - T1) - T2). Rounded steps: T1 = 6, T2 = 21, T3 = 16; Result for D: 11.3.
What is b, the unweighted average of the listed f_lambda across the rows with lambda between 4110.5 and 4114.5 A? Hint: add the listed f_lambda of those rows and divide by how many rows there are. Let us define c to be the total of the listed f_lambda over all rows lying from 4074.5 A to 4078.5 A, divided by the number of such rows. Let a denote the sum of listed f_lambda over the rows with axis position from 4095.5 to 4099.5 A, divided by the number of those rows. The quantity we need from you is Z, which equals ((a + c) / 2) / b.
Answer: 0.95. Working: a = 53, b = 63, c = 67.6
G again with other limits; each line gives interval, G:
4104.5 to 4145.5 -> 4125.0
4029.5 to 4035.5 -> 4030.0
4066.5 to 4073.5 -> 4068.0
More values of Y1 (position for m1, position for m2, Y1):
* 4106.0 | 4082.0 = -0.0029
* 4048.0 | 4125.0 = -0.0001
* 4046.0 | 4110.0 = 0.0031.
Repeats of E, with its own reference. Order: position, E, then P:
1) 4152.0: 1.54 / 1.03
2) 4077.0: 1.45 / 0.97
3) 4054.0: 1.37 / 0.91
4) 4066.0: 1.70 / 1.13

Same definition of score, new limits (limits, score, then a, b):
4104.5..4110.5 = 50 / 54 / 4.25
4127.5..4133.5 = 62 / 66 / 3.80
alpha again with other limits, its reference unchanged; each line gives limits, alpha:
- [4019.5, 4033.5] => 4029.0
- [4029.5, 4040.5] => 4036.0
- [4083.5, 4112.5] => 4098.0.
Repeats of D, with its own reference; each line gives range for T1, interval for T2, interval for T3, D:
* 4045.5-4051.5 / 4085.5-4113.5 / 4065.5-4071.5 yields 18.1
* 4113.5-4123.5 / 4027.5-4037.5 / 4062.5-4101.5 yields 6.2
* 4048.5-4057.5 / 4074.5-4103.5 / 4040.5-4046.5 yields 19.2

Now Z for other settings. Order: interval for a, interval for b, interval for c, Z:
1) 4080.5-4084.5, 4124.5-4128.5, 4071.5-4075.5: 0.92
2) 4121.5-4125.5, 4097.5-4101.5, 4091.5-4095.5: 1.01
